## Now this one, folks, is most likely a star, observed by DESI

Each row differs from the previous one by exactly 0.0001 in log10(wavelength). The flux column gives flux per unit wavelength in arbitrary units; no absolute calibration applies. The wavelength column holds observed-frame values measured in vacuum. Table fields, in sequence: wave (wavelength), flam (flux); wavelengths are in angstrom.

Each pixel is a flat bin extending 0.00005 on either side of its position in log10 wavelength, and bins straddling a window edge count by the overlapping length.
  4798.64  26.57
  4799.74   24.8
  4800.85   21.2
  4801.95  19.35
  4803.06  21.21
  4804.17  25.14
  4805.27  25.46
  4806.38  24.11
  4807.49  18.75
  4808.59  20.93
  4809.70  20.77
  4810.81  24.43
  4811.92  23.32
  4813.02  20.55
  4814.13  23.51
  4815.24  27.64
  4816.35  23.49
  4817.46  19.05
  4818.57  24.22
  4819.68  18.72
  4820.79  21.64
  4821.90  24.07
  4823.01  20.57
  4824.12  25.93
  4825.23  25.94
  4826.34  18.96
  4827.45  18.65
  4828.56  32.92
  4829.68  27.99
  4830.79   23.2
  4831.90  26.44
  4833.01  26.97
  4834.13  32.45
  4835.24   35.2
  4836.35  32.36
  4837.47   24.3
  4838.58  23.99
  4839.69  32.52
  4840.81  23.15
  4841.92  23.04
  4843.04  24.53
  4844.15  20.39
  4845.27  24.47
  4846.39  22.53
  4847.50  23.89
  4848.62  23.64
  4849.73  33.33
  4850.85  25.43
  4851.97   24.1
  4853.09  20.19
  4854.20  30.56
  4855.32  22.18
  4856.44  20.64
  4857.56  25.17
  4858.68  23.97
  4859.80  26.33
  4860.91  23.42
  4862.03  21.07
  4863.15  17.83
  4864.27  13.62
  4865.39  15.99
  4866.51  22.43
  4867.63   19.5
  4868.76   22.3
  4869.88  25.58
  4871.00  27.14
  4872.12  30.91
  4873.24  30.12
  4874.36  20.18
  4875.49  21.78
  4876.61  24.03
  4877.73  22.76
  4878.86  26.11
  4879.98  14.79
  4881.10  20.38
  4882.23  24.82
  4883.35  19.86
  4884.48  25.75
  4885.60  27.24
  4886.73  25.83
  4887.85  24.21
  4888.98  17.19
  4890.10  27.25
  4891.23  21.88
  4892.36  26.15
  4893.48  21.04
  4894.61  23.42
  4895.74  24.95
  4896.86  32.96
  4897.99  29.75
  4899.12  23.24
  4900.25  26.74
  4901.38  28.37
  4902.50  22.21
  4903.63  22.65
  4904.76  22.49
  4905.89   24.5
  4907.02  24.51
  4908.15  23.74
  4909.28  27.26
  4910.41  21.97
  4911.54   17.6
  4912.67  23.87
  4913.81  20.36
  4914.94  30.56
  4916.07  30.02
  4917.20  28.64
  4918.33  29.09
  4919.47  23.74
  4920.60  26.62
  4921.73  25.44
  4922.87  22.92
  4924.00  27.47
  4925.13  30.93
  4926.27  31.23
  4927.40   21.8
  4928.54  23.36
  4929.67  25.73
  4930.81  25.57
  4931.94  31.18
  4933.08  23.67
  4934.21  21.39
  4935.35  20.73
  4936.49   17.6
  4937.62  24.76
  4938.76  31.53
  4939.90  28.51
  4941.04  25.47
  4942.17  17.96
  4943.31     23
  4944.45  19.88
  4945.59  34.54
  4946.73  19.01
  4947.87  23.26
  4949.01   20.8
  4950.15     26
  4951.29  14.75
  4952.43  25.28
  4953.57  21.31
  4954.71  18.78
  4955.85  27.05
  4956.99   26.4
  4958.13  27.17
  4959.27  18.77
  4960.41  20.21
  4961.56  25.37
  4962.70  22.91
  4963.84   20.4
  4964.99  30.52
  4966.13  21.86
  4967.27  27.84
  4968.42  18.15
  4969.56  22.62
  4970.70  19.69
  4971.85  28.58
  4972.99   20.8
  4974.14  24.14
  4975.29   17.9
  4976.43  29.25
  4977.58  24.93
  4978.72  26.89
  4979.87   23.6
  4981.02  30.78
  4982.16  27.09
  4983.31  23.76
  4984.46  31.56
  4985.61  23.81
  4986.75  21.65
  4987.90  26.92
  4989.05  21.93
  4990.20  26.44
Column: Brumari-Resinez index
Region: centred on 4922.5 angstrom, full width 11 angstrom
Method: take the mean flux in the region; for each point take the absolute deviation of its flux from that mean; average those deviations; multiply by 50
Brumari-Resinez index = 134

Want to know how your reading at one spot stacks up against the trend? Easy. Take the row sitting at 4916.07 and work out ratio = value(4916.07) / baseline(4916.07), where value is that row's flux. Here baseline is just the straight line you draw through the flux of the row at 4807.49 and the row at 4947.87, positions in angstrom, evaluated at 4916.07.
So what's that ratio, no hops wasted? 1.35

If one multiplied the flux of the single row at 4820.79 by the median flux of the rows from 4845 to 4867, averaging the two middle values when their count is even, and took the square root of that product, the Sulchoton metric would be 22.6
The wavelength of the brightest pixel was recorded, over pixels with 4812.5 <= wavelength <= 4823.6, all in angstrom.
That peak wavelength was 4815.24 angstrom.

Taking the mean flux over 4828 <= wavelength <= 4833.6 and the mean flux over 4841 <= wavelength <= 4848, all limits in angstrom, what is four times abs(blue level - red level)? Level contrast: 17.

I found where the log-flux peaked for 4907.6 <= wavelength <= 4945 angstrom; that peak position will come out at 4938.76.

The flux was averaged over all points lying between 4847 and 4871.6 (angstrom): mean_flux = 23.11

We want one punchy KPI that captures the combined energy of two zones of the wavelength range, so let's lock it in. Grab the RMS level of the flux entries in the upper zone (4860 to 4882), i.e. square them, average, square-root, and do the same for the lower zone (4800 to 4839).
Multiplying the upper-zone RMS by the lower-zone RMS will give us 552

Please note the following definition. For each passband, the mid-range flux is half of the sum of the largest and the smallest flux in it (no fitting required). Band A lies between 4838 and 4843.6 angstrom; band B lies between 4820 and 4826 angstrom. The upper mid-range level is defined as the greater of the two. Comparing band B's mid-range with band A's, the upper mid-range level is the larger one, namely 27.8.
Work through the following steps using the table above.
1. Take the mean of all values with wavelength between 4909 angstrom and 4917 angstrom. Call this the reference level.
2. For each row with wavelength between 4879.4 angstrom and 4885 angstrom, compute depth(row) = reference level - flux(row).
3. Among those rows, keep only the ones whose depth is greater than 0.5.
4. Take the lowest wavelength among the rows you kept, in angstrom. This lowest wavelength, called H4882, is 4879.98 angstrom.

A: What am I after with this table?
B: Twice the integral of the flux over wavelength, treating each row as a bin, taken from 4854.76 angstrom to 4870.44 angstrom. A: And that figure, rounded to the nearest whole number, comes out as 672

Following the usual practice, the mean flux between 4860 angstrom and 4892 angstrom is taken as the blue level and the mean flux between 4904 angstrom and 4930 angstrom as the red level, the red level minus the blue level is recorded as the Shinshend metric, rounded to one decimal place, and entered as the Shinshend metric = 2.7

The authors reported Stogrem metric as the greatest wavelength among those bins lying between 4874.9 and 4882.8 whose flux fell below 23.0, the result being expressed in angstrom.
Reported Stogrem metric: 4881.10 angstrom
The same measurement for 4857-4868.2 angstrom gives 4867.63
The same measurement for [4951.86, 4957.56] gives 4954.71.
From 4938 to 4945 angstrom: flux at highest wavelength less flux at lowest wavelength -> -12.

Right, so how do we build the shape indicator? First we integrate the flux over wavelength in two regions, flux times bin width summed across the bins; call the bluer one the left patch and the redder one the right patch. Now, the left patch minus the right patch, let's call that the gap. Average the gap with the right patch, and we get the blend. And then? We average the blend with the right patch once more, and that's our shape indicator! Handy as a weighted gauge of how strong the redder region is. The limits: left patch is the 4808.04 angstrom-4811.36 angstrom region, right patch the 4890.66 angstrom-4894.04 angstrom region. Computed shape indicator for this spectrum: 57.2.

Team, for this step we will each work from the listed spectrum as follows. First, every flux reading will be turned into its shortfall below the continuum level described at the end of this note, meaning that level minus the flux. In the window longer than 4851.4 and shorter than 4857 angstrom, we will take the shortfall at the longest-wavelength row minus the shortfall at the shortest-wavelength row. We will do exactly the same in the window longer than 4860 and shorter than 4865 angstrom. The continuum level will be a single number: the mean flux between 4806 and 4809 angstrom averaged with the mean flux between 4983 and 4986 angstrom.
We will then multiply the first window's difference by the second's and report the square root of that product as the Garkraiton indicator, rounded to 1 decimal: 5.8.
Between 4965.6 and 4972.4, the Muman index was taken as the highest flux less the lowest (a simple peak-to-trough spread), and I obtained 10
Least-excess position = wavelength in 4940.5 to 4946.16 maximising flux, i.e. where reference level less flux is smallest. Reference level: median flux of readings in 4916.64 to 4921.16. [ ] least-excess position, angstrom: 4945.59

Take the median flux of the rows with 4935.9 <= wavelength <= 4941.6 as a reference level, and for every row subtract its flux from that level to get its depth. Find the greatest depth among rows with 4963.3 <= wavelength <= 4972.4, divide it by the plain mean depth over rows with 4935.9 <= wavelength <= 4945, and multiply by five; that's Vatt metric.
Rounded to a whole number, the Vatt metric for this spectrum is 19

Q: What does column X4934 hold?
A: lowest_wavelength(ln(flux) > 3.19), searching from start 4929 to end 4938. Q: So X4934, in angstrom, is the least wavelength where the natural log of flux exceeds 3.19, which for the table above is 4929.67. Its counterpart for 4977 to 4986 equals 4977.58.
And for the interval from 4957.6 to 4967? 4958.13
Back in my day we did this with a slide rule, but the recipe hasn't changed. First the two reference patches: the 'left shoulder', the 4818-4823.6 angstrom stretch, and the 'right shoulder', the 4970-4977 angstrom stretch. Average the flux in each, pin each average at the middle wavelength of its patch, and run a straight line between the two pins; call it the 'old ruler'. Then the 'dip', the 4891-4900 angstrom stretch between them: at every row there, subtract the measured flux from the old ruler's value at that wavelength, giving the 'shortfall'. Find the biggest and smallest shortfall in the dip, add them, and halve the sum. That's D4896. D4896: -4.4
